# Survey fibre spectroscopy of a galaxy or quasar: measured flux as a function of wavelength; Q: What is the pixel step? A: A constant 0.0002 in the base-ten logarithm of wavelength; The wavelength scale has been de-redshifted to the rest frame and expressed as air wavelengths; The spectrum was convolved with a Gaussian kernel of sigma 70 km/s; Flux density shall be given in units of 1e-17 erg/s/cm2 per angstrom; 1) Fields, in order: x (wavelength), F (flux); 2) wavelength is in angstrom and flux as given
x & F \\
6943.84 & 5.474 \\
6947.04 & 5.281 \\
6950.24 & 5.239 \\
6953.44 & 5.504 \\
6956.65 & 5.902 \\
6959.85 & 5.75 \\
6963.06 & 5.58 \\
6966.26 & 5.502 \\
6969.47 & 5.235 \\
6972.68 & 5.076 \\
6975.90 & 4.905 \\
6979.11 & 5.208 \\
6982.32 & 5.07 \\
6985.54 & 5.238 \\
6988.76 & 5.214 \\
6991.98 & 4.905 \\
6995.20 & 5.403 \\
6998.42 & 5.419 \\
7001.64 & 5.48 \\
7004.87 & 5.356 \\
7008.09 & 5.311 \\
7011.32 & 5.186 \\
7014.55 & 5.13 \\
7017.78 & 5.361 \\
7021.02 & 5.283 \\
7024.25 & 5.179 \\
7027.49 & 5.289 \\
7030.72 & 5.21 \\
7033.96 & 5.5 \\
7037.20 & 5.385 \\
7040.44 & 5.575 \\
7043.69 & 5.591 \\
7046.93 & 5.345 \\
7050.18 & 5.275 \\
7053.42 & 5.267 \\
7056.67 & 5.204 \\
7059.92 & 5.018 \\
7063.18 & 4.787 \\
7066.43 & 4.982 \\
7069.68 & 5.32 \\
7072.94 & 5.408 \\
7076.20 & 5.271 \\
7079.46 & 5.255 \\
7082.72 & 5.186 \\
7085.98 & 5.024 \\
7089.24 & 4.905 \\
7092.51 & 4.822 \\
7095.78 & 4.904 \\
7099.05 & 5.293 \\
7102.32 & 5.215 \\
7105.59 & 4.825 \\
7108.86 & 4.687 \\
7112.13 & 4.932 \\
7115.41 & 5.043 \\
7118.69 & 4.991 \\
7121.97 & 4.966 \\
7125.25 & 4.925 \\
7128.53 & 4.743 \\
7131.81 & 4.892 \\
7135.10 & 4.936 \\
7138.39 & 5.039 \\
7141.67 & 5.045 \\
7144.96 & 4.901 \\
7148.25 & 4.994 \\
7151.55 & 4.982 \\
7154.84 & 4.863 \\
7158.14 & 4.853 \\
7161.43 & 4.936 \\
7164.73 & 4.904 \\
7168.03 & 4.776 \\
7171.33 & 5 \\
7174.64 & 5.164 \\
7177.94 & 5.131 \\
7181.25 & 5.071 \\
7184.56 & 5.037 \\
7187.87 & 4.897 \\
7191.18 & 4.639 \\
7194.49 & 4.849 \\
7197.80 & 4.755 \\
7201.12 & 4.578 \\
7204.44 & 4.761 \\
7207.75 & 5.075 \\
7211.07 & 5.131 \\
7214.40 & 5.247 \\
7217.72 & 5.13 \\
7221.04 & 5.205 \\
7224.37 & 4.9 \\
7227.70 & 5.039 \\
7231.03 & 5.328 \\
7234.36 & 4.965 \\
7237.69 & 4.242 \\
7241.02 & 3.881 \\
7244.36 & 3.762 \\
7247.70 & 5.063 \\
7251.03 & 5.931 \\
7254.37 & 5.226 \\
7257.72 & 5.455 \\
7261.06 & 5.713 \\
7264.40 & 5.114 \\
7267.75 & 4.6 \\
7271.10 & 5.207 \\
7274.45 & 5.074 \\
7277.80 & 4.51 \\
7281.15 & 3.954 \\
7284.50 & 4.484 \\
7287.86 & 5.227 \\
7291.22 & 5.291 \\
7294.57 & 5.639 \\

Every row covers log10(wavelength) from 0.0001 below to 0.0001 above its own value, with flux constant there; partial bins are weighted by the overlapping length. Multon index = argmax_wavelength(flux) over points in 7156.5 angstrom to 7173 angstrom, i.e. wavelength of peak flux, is 7171.33 angstrom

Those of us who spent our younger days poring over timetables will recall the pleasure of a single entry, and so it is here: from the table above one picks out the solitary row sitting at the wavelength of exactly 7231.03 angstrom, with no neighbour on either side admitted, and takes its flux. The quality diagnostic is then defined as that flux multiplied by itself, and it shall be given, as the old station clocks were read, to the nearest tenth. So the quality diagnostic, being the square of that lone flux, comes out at 28.4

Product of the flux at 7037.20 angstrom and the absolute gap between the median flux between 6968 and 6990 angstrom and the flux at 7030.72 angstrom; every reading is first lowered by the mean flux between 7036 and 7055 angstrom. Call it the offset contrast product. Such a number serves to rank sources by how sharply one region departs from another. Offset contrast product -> 0.000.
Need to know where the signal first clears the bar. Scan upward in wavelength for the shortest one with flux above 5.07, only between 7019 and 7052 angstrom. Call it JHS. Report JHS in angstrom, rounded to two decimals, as 7021.02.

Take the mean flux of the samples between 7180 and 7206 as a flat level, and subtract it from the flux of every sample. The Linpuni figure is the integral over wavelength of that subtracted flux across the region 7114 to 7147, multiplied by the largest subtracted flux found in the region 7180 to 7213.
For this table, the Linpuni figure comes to 1.3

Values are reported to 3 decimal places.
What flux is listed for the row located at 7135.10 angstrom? 4.936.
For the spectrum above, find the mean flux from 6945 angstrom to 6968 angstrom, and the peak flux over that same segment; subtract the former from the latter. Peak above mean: 0.37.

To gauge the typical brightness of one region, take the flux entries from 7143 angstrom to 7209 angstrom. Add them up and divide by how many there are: 4.91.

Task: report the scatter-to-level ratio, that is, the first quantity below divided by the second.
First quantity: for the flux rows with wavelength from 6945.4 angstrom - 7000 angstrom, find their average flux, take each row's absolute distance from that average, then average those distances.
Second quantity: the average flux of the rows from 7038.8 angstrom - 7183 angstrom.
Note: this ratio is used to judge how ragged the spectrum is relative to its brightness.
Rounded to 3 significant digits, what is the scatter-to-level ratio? 0.0425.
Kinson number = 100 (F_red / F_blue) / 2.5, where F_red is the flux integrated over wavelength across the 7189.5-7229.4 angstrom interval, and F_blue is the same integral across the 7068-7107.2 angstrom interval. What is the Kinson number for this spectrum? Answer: 39.3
